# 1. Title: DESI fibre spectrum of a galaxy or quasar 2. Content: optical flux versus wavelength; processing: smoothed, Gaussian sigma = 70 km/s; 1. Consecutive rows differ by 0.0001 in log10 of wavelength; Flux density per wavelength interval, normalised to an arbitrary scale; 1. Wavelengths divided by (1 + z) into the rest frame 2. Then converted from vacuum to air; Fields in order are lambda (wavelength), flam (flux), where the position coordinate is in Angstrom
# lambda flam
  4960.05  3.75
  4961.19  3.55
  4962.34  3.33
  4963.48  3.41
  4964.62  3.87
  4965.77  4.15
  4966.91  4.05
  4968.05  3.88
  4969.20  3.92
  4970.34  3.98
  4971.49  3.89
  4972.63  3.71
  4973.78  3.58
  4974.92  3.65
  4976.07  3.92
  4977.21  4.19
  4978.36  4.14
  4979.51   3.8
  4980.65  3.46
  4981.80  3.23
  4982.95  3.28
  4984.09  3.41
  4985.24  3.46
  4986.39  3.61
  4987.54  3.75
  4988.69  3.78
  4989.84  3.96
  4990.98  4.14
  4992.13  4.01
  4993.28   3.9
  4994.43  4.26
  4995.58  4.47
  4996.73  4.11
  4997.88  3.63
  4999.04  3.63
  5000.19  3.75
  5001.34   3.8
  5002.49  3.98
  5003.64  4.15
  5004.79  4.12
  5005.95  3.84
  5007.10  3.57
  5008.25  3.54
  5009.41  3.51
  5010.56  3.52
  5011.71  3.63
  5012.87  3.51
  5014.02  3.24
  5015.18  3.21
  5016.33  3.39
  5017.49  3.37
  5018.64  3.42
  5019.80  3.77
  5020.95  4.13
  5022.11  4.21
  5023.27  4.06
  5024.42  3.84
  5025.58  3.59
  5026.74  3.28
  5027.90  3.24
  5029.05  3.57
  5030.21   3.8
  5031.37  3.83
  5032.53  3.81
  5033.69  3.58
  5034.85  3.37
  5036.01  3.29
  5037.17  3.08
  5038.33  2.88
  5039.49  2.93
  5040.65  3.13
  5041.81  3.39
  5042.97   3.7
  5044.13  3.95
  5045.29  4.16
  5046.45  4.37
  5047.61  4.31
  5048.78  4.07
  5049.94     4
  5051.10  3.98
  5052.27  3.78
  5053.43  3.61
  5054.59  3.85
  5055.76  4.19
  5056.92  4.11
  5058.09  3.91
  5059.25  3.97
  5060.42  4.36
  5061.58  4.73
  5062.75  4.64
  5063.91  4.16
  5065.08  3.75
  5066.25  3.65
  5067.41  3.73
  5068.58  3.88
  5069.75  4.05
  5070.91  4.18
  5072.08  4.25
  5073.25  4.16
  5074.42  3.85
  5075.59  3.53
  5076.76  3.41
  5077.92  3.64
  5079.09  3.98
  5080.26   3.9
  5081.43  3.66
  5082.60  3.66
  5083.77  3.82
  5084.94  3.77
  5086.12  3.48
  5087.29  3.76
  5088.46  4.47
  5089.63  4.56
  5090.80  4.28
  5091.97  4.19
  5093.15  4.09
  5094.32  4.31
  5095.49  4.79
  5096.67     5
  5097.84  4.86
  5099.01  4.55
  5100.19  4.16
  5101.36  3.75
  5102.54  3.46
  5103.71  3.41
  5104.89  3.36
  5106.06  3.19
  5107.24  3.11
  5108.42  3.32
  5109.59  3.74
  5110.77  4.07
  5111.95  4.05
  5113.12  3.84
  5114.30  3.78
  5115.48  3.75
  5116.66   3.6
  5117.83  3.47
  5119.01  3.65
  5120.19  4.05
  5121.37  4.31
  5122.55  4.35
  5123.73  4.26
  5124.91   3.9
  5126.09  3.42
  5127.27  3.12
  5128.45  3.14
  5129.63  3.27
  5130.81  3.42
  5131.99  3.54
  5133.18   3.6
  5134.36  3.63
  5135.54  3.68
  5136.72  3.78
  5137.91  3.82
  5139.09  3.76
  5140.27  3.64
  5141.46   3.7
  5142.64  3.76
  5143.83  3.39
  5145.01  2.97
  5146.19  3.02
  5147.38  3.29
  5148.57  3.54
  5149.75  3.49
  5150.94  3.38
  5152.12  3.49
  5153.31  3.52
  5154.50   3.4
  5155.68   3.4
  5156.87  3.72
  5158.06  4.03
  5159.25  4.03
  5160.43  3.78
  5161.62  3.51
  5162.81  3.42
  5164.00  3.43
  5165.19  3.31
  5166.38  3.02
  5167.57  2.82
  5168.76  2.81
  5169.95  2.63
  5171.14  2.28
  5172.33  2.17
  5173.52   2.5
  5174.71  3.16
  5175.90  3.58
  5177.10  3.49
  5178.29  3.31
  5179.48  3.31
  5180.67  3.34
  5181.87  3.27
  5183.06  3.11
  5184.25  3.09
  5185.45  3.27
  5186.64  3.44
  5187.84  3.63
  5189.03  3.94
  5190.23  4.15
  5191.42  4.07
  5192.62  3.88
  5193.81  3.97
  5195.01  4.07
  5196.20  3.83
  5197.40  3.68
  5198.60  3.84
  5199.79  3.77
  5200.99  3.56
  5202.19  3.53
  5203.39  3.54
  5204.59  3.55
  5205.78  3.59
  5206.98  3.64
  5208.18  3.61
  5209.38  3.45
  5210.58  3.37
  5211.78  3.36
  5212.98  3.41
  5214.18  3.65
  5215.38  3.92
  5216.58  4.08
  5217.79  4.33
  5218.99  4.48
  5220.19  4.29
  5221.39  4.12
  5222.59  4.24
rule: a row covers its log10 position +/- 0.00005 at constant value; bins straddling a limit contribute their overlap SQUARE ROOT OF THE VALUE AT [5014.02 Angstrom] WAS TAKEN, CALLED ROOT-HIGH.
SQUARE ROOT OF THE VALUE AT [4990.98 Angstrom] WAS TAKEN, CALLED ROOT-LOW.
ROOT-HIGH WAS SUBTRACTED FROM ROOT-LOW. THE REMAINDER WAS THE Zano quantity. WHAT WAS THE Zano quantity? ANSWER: 0.23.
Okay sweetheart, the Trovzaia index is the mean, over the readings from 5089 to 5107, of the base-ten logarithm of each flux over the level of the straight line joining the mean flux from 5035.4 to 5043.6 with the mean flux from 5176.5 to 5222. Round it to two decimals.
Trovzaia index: 0.08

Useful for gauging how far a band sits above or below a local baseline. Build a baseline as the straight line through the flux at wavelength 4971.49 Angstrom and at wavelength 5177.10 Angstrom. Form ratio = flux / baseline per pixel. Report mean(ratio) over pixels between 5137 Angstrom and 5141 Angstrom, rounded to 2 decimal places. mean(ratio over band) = 1.05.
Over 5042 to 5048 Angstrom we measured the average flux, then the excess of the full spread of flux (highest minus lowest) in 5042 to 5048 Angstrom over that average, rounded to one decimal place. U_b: -3.4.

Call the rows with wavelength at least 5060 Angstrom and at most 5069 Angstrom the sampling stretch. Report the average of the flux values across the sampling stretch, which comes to 4.11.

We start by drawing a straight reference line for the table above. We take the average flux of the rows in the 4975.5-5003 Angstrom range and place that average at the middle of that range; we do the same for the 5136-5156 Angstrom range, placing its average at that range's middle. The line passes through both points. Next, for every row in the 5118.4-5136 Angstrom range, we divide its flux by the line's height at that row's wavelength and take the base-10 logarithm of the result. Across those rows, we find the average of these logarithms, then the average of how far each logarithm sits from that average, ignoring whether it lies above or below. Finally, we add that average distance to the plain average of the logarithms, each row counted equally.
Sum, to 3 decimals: 0.053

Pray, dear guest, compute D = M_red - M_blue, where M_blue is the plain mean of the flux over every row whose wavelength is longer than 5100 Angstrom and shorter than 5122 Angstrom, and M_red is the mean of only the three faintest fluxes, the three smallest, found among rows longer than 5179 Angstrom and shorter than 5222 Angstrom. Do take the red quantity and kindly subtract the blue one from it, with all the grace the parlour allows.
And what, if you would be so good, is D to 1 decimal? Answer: -0.5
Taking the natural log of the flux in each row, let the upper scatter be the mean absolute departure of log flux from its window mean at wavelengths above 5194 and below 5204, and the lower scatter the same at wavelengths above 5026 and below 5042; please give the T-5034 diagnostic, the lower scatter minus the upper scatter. 0.03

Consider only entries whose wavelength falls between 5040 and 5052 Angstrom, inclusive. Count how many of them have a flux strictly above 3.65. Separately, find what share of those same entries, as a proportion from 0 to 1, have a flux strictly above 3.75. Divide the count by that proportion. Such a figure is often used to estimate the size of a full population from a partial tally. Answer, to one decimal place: 11.4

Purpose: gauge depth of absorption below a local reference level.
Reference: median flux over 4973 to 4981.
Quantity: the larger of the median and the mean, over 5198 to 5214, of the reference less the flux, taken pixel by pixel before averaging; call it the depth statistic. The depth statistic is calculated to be 0.25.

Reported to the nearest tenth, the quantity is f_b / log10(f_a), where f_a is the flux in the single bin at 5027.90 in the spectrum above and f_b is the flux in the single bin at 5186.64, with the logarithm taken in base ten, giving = 6.7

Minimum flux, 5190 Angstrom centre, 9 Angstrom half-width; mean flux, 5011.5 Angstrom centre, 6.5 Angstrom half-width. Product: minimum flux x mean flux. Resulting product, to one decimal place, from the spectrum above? 10.8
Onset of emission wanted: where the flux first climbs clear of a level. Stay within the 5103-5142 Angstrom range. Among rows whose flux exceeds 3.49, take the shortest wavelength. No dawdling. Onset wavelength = 5109.59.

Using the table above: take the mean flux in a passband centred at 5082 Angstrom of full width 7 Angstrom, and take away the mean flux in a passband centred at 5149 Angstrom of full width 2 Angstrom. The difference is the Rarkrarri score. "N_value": 0.3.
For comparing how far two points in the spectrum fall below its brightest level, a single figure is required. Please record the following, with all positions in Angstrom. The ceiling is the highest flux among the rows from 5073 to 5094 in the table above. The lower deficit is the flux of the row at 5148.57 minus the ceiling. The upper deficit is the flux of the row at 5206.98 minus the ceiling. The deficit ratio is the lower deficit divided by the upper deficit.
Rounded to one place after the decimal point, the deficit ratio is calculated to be 1.1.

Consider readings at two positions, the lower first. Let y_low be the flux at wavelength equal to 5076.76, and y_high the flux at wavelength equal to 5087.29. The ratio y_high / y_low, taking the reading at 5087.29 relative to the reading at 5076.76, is 1.10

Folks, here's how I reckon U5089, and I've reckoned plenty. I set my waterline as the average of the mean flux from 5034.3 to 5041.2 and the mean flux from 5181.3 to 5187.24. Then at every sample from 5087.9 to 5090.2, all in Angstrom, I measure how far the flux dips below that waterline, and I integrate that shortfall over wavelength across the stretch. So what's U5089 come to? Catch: -3.1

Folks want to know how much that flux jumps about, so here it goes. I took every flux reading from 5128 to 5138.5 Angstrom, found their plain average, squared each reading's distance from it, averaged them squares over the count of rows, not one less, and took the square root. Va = 0.21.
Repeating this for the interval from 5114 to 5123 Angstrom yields 0.31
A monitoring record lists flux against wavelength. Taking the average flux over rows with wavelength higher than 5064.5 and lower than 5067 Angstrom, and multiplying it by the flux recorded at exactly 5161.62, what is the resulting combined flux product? 13.0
